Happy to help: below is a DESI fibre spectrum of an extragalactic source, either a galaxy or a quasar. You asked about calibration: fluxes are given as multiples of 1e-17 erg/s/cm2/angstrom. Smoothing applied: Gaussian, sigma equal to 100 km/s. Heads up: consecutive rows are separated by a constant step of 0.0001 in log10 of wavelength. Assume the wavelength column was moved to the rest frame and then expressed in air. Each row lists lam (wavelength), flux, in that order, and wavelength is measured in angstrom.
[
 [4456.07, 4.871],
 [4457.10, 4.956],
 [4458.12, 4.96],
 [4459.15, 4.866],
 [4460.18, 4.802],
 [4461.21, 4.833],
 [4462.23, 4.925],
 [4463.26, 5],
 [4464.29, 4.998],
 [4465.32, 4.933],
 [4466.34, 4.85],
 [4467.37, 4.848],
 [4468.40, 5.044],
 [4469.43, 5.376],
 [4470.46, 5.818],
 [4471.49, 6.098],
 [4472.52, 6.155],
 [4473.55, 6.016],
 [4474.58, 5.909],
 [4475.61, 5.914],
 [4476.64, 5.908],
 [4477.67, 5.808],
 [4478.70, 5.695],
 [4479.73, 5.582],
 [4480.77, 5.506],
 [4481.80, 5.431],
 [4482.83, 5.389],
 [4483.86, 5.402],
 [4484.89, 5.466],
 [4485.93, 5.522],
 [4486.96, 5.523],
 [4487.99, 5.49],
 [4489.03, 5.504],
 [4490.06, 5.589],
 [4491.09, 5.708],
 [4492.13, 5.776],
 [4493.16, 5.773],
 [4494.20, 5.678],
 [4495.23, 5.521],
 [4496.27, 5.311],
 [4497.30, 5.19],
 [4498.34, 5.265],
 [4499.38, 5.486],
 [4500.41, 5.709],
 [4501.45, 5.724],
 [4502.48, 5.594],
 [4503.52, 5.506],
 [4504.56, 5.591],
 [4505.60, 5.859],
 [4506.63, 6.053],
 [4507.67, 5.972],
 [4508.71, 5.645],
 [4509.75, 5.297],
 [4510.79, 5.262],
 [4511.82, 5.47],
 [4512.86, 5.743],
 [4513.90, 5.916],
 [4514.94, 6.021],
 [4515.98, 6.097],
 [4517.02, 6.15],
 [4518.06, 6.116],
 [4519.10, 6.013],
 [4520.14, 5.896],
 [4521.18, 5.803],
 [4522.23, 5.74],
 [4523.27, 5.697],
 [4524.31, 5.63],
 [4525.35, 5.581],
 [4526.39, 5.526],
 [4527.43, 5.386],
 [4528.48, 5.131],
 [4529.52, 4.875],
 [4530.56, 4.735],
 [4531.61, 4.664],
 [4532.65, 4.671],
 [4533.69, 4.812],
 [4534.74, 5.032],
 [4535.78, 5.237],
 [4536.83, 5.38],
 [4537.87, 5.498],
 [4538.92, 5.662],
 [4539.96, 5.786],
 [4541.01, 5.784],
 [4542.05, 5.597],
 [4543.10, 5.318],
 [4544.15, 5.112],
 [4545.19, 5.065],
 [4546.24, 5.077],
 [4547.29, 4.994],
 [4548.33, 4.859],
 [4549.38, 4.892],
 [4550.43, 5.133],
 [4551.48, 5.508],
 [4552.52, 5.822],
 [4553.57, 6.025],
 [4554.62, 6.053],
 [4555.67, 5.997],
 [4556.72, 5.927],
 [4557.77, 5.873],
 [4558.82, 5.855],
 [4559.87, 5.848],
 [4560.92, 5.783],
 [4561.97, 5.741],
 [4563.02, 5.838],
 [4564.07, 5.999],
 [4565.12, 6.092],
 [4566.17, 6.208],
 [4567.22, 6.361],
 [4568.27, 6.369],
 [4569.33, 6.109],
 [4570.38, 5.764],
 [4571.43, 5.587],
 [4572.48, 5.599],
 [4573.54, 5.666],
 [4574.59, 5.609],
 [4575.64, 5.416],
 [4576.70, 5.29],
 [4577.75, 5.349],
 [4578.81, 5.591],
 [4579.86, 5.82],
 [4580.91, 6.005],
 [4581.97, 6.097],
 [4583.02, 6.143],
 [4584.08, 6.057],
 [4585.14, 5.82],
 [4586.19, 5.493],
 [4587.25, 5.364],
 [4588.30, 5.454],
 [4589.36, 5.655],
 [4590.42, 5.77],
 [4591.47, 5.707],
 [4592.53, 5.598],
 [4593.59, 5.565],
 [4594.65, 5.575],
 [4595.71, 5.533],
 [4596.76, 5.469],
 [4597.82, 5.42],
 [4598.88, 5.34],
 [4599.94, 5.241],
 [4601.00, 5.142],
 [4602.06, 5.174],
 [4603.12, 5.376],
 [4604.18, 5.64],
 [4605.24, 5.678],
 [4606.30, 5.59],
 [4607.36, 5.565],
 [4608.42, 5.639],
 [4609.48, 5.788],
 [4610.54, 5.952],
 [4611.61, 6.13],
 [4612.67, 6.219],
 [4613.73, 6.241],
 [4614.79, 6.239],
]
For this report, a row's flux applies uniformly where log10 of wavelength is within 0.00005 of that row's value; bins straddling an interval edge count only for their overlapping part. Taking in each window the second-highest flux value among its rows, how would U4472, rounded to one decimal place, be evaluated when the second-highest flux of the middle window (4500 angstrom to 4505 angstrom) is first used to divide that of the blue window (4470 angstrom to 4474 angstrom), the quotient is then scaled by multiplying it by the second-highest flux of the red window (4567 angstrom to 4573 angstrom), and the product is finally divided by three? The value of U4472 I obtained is 2.3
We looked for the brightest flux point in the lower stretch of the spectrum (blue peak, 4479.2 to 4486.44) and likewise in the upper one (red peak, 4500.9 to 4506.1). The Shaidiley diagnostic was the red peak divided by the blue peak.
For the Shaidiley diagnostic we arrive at 1.05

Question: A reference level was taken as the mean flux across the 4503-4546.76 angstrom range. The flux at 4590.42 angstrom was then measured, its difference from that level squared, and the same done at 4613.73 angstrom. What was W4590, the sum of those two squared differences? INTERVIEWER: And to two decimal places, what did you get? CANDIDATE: 0.60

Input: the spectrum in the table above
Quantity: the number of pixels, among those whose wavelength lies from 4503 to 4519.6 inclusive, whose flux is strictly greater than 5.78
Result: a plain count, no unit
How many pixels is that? 9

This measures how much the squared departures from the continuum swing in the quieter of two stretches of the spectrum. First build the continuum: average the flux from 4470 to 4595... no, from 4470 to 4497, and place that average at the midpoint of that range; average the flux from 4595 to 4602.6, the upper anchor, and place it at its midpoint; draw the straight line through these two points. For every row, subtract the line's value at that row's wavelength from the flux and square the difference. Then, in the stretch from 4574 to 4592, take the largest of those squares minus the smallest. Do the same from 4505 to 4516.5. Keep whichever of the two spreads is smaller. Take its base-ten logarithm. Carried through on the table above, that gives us -0.57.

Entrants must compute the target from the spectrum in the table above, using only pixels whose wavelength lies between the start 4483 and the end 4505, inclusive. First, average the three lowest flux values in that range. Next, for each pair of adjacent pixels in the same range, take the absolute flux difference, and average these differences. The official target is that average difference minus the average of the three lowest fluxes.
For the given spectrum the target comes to -5.162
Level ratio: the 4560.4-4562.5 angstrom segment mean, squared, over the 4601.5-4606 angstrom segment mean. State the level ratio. 6.07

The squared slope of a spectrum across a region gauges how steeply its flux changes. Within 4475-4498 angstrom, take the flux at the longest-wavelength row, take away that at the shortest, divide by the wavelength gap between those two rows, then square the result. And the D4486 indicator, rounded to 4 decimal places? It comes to 0.0011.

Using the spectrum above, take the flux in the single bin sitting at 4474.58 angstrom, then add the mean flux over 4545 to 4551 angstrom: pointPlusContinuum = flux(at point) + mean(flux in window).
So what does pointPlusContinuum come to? 10.91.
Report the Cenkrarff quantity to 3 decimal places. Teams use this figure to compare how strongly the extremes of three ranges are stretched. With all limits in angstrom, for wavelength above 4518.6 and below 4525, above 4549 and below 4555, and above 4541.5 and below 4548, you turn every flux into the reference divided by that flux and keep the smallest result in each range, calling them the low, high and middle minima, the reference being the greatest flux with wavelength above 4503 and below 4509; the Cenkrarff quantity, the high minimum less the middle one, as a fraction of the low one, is -0.081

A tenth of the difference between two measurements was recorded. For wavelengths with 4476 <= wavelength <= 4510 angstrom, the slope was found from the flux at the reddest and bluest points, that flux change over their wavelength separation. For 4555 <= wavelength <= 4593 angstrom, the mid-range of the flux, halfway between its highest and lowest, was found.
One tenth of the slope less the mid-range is -0.585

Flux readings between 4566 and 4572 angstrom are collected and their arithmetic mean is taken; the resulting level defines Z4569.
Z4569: 6.1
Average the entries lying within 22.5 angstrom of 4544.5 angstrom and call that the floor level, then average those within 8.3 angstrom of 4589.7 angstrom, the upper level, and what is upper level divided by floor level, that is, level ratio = 1.04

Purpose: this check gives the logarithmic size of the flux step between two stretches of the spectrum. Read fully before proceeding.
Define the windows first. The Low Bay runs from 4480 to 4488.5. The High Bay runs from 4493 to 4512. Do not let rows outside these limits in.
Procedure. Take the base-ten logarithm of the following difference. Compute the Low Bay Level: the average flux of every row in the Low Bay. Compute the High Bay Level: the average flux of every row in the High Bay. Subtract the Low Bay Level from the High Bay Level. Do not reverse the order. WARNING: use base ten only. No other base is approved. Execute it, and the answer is -1.0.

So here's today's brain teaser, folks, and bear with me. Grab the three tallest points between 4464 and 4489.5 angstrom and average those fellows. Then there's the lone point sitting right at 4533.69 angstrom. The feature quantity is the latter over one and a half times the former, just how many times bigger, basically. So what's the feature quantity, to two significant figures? 0.53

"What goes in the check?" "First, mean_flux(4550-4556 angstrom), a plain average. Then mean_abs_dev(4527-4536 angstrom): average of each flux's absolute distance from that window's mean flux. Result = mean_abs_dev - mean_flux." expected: -5.54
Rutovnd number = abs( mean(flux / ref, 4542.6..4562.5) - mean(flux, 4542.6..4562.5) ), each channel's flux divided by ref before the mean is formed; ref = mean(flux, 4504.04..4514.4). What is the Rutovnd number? 4.55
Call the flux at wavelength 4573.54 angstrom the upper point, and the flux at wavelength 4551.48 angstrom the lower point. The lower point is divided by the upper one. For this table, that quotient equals 0.97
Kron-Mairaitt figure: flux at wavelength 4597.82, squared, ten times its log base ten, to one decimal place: 14.7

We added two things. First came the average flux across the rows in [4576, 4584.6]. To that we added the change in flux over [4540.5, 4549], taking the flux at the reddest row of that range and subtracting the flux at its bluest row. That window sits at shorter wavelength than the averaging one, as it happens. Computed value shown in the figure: 4.9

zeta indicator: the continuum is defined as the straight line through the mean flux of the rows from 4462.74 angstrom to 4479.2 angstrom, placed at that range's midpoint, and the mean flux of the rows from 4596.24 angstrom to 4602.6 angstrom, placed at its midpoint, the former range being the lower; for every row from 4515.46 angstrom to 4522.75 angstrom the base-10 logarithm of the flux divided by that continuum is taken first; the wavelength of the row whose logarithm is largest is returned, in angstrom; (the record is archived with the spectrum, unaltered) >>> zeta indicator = 4517.02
